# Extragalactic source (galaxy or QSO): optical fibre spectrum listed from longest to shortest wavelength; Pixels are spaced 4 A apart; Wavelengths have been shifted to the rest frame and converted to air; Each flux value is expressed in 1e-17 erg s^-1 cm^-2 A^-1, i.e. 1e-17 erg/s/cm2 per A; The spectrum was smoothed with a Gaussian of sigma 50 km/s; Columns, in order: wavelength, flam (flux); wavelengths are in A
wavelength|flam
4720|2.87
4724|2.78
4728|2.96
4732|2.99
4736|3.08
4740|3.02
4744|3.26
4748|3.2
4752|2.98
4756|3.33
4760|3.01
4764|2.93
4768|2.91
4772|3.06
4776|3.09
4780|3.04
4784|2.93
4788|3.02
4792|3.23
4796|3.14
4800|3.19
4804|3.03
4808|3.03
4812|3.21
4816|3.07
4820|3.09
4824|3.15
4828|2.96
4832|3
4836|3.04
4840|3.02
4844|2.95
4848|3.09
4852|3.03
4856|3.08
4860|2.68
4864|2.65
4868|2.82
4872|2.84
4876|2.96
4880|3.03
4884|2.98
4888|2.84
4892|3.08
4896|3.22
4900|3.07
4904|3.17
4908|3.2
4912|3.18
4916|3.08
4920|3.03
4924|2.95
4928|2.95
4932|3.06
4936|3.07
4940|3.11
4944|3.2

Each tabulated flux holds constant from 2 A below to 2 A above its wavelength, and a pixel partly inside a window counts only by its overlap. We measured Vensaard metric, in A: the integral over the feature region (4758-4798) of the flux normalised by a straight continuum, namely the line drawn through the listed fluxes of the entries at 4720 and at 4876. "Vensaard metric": 41.8 A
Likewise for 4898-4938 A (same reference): 41.2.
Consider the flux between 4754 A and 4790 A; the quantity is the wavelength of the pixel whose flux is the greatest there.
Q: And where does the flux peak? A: 4756 A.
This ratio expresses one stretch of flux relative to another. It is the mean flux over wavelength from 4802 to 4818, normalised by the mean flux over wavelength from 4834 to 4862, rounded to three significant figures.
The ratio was 1.03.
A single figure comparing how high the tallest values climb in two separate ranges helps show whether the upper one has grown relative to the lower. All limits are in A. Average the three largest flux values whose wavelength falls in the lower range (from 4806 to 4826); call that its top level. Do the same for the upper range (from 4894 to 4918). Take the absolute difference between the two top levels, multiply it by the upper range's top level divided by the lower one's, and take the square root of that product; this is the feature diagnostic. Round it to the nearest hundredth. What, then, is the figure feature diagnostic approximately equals 0.23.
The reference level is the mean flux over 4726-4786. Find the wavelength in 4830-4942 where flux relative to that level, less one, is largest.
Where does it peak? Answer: 4896 A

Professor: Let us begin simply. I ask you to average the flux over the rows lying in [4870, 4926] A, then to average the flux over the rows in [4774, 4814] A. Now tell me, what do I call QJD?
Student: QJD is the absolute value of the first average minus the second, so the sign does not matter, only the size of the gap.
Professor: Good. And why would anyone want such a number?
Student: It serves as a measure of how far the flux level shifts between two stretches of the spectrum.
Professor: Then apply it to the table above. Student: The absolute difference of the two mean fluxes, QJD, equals 0.046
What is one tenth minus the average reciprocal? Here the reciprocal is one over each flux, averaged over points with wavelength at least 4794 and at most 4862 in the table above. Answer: -0.229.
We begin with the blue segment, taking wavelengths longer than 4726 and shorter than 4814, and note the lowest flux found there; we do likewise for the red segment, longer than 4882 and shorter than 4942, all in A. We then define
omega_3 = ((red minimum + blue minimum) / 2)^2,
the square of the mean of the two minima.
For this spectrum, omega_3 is 8.27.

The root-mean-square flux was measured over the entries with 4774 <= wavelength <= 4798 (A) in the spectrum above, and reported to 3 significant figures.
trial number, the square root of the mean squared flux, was 3.08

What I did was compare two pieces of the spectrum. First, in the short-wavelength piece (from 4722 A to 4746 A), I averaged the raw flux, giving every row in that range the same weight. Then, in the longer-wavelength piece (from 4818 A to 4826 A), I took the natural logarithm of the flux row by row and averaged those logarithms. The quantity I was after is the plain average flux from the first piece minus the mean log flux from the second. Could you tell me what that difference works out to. 1.88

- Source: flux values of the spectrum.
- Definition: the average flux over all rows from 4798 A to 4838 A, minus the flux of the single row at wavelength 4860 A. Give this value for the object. 0.40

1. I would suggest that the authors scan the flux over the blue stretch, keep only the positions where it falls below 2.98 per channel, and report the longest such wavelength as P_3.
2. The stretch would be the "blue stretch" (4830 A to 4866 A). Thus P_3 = 4864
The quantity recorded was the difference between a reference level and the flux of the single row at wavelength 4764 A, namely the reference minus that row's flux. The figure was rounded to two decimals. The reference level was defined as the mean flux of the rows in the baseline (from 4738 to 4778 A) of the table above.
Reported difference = 0.15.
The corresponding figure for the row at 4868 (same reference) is 0.26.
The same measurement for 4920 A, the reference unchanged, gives 0.05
